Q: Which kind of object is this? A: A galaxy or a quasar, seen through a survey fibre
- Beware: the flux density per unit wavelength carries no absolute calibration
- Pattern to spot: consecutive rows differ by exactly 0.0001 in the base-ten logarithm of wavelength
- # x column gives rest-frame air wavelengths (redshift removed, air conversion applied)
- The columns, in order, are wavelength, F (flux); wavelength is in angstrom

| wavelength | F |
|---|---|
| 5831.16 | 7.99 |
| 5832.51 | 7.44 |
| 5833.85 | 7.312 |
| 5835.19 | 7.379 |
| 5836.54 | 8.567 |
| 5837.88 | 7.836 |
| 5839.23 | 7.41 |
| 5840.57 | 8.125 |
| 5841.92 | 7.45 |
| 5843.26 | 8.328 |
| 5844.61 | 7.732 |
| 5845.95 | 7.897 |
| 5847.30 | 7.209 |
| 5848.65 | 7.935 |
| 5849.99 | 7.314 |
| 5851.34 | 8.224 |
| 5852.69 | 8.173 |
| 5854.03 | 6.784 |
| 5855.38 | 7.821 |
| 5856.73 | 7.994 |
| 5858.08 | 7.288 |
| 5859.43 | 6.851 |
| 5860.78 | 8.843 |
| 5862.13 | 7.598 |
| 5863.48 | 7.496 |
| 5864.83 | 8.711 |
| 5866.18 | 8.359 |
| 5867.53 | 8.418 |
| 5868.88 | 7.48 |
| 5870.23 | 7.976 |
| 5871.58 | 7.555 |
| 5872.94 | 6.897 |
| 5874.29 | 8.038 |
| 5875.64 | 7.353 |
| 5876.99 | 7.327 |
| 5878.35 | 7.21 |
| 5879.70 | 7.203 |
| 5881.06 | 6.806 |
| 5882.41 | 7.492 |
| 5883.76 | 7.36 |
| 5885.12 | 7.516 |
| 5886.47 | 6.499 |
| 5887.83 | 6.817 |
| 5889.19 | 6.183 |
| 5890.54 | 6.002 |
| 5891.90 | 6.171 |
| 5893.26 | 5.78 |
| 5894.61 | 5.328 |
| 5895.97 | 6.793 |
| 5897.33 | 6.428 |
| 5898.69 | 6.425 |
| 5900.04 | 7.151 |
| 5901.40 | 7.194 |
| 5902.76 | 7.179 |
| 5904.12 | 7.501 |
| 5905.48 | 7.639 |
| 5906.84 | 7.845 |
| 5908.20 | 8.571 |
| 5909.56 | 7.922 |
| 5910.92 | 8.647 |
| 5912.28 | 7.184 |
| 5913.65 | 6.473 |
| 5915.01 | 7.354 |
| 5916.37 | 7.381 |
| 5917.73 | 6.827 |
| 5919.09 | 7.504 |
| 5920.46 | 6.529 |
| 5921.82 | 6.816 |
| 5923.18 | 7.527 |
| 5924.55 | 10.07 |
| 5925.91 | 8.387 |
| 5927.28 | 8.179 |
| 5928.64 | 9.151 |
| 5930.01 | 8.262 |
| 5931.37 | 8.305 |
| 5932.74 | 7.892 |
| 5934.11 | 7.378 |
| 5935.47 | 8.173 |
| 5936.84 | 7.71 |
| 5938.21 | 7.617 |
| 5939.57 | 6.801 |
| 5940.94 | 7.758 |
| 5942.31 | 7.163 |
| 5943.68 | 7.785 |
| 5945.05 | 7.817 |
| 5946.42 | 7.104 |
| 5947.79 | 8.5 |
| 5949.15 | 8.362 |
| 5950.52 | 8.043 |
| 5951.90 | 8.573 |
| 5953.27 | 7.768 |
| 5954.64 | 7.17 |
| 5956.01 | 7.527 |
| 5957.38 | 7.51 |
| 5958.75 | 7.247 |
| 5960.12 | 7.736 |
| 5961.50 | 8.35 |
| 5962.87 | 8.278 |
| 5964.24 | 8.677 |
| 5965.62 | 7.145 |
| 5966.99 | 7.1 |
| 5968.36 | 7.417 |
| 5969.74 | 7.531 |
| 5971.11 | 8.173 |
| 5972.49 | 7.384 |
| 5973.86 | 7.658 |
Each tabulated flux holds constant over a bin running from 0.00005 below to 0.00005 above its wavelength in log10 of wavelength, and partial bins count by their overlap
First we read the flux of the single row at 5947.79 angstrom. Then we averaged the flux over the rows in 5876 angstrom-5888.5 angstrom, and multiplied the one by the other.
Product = 61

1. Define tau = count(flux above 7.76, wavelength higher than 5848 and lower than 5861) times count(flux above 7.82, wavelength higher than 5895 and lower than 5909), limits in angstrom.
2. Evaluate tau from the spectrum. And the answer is 12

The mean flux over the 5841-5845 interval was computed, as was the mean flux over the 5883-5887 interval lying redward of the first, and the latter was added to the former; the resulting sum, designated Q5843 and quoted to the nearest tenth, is 15.0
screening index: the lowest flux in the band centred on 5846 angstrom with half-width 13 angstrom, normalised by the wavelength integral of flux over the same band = 0.034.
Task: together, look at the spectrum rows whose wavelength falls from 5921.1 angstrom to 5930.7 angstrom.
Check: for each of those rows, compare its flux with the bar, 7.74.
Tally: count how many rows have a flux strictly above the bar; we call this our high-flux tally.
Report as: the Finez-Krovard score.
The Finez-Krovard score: 5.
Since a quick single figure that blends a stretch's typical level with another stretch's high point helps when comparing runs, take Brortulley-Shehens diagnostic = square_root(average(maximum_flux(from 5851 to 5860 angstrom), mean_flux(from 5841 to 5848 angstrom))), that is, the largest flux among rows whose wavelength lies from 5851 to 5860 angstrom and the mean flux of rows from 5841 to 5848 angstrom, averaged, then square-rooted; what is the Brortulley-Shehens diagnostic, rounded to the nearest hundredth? 2.82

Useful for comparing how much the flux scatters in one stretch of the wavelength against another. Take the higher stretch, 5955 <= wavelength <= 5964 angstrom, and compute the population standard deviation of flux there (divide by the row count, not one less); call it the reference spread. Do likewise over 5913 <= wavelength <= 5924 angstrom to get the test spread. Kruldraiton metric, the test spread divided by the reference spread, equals 1.01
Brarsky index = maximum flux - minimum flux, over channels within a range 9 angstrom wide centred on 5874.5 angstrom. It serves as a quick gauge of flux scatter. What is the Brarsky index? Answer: 1.14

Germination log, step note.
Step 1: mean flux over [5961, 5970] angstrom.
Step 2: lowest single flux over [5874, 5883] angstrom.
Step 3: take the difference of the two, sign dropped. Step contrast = 1.0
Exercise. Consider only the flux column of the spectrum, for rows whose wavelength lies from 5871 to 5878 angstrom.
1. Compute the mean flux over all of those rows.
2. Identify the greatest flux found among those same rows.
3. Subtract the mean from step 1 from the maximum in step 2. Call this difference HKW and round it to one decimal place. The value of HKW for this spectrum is 0.6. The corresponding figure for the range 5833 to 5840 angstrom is 0.9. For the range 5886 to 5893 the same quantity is 0.5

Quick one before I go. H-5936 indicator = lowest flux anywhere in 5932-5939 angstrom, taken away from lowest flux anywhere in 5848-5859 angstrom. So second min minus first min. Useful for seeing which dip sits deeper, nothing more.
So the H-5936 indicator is -0.59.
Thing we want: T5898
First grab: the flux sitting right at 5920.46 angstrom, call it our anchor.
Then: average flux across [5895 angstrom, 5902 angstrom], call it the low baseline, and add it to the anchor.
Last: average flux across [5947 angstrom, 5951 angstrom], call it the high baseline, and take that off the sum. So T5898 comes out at 5.0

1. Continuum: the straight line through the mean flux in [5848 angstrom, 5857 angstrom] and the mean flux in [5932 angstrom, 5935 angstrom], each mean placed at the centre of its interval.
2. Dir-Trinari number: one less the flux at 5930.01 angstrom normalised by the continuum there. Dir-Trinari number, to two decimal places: -0.08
